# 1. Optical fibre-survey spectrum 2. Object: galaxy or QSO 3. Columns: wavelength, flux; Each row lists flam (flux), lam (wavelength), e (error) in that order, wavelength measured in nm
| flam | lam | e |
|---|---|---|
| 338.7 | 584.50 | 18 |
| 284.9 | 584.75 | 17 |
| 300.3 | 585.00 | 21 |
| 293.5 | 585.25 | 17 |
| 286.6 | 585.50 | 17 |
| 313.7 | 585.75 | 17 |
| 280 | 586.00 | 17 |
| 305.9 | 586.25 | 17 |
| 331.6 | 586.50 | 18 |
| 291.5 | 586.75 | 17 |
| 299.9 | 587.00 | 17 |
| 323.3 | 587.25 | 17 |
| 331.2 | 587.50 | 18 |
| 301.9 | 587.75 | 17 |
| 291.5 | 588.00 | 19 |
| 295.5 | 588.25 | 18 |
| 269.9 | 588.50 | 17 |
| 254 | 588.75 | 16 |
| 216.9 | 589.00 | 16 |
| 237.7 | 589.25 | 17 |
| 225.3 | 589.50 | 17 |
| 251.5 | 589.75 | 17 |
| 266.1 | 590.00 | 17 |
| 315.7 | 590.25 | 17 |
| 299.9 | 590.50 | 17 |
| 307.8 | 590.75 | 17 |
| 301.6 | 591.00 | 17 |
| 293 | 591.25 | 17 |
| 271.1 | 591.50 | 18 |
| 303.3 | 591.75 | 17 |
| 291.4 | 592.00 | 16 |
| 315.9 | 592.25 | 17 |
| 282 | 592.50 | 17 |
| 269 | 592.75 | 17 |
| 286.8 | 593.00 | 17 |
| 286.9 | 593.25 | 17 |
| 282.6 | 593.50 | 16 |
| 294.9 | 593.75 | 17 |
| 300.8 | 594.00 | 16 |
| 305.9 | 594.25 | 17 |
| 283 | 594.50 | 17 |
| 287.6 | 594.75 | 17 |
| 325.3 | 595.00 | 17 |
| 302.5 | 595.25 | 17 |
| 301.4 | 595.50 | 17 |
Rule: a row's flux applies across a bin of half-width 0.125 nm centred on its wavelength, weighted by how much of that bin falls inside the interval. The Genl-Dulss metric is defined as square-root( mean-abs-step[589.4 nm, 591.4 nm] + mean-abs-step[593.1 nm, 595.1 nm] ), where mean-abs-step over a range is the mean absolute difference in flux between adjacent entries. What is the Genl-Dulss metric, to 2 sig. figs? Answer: 5.6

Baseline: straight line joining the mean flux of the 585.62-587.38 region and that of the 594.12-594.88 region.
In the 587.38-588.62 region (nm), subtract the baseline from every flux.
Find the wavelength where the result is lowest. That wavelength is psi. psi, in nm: 588.50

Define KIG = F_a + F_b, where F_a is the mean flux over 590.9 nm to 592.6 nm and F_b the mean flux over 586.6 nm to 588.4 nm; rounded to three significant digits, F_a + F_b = 599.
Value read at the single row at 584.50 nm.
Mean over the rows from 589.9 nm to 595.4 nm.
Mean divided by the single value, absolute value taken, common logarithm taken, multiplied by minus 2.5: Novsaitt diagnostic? 0.15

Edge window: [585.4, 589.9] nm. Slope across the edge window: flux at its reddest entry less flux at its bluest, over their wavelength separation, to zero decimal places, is -8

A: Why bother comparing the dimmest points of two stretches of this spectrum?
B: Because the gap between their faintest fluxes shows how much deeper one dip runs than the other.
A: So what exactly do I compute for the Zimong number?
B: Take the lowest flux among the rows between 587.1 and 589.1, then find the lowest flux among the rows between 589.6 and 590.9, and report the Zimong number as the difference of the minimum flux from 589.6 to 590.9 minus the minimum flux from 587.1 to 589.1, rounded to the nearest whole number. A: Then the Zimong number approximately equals 35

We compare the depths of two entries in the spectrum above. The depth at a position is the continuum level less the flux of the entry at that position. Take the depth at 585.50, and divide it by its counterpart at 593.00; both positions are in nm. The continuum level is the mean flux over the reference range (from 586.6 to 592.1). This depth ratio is 0.9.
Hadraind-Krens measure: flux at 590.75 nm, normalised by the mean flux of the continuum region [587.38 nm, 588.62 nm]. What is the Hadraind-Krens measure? 1.03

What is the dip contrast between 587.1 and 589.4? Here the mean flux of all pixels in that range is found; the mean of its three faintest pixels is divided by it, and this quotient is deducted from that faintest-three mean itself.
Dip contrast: 235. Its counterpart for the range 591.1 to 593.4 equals 273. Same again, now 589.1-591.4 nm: 237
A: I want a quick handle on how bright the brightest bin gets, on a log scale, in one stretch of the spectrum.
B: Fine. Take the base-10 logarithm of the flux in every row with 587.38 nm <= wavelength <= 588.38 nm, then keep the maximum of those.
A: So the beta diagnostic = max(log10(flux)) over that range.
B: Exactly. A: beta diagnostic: 2.52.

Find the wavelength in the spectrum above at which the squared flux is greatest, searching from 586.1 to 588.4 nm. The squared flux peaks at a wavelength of 586.50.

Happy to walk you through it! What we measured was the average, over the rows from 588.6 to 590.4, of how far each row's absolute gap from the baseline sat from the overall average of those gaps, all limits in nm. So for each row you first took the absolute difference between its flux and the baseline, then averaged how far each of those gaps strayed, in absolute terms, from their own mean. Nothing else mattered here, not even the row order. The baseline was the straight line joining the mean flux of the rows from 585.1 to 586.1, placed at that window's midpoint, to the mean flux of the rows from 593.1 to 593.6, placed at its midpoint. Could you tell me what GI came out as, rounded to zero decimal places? 16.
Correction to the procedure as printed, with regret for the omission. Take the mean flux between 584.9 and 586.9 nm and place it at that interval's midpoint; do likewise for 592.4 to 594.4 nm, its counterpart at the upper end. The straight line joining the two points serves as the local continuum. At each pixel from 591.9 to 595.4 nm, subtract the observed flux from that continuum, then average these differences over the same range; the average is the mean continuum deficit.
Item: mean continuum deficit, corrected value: -6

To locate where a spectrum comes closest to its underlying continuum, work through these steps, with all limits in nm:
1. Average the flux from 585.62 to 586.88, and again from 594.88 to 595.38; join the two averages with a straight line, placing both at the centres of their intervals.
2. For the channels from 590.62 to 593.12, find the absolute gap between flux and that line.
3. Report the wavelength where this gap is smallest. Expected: 590.75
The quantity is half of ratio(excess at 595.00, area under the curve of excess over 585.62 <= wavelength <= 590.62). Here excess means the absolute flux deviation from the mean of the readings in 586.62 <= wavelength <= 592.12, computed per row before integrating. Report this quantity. 0.15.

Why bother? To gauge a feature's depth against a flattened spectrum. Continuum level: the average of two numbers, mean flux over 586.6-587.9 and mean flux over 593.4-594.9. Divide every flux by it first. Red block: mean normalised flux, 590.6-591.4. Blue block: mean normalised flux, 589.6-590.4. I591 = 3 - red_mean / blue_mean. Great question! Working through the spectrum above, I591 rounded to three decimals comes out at 1.917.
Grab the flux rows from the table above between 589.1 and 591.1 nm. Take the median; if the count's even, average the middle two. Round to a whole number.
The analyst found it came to 283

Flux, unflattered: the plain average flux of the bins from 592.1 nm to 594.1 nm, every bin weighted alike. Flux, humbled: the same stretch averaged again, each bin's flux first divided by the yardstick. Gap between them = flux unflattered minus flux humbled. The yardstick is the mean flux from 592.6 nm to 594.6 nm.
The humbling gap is 289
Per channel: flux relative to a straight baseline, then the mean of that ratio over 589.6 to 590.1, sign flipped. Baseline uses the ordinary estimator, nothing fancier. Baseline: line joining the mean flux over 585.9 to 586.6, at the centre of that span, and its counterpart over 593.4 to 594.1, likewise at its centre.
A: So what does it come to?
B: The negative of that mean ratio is -0.86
